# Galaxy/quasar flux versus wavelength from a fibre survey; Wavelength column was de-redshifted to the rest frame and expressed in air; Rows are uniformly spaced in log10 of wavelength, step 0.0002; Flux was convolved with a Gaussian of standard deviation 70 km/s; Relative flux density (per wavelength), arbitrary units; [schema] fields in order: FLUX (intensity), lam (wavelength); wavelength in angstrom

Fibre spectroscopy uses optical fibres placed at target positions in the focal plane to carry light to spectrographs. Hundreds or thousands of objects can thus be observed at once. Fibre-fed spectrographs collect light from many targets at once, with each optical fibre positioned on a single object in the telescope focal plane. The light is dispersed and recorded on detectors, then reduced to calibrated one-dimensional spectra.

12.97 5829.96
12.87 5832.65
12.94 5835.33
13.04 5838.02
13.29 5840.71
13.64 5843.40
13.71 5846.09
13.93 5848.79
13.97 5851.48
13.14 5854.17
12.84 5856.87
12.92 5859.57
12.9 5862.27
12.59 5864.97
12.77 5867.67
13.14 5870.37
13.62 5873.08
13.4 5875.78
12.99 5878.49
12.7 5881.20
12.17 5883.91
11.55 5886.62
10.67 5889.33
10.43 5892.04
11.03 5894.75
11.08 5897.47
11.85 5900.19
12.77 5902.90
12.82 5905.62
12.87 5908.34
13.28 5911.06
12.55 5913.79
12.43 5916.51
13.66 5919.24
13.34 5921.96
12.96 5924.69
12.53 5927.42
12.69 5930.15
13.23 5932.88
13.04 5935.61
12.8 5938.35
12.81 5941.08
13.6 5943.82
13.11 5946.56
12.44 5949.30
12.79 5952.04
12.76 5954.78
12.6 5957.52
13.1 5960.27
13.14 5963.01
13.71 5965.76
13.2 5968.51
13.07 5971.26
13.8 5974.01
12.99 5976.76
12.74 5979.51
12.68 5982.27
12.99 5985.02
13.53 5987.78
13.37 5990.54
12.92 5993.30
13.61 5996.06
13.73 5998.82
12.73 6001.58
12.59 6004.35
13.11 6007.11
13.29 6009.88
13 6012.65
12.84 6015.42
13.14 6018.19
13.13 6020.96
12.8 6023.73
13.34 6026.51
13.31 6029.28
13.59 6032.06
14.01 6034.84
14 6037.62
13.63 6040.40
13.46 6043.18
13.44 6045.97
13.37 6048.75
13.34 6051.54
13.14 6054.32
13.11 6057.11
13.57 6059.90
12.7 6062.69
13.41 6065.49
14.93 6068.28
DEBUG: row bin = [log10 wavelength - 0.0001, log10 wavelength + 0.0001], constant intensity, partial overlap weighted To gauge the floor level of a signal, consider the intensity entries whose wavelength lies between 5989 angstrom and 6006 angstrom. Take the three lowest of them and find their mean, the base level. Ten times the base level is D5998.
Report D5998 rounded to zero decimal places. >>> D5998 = 127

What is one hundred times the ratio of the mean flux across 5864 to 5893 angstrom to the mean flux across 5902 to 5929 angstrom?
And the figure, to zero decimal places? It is 96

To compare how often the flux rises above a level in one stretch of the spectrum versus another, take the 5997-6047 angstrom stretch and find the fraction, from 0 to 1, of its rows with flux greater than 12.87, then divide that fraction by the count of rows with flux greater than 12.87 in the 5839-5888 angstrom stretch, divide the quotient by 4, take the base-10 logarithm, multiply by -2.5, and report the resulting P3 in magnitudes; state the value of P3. 4.48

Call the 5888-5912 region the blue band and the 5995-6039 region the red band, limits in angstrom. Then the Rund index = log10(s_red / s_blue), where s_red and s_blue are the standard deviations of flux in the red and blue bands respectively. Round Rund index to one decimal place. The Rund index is -0.4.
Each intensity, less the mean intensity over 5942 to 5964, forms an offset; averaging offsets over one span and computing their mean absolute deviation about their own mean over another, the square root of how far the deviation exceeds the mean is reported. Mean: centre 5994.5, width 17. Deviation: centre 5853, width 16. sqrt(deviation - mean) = 0.28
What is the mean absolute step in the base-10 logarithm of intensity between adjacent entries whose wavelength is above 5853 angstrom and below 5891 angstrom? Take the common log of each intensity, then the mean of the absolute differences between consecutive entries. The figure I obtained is 0.0126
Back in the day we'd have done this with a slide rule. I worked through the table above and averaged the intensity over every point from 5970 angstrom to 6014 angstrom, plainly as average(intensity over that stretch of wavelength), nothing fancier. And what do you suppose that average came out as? 13.13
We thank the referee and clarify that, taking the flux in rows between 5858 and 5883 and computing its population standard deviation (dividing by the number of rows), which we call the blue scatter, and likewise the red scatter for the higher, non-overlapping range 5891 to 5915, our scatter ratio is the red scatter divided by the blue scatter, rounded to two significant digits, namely 3.0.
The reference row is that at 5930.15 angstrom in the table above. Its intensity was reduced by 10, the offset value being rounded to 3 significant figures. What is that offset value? 2.69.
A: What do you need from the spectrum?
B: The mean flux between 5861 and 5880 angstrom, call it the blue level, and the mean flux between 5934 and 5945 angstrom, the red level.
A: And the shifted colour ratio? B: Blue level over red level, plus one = 2.00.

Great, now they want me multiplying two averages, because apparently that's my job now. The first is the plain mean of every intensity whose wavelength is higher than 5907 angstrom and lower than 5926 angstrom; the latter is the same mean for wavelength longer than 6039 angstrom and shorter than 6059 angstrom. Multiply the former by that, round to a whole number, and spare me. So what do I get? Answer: 174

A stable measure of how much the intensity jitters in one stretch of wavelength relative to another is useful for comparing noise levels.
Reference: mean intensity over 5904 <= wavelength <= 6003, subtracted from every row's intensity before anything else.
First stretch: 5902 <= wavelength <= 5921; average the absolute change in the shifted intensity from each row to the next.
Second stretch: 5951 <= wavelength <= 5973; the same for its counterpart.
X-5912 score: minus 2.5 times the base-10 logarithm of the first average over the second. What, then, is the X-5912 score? -0.5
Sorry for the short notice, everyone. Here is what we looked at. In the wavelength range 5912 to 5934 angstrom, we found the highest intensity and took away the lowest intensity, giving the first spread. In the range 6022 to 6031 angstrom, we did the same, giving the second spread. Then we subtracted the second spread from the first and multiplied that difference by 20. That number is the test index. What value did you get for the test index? 14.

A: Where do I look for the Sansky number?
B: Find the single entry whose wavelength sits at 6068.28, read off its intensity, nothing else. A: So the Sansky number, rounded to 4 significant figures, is 14.93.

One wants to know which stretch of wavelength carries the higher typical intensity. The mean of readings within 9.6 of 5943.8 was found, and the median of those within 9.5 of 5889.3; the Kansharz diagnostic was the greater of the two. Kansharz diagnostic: 12.9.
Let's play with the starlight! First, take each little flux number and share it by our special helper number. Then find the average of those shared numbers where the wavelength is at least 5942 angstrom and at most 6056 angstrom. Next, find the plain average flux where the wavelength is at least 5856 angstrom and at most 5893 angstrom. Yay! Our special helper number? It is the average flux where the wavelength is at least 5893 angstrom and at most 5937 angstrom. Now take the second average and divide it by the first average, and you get 11.9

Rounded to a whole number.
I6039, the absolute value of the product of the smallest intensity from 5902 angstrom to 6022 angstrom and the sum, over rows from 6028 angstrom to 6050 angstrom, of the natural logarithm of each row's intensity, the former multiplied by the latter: 260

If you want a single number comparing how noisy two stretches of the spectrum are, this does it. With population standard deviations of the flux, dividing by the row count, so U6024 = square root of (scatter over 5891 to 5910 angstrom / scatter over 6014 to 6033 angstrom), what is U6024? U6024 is 1.90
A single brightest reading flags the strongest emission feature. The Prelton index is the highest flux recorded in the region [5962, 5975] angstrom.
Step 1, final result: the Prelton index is 13.8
